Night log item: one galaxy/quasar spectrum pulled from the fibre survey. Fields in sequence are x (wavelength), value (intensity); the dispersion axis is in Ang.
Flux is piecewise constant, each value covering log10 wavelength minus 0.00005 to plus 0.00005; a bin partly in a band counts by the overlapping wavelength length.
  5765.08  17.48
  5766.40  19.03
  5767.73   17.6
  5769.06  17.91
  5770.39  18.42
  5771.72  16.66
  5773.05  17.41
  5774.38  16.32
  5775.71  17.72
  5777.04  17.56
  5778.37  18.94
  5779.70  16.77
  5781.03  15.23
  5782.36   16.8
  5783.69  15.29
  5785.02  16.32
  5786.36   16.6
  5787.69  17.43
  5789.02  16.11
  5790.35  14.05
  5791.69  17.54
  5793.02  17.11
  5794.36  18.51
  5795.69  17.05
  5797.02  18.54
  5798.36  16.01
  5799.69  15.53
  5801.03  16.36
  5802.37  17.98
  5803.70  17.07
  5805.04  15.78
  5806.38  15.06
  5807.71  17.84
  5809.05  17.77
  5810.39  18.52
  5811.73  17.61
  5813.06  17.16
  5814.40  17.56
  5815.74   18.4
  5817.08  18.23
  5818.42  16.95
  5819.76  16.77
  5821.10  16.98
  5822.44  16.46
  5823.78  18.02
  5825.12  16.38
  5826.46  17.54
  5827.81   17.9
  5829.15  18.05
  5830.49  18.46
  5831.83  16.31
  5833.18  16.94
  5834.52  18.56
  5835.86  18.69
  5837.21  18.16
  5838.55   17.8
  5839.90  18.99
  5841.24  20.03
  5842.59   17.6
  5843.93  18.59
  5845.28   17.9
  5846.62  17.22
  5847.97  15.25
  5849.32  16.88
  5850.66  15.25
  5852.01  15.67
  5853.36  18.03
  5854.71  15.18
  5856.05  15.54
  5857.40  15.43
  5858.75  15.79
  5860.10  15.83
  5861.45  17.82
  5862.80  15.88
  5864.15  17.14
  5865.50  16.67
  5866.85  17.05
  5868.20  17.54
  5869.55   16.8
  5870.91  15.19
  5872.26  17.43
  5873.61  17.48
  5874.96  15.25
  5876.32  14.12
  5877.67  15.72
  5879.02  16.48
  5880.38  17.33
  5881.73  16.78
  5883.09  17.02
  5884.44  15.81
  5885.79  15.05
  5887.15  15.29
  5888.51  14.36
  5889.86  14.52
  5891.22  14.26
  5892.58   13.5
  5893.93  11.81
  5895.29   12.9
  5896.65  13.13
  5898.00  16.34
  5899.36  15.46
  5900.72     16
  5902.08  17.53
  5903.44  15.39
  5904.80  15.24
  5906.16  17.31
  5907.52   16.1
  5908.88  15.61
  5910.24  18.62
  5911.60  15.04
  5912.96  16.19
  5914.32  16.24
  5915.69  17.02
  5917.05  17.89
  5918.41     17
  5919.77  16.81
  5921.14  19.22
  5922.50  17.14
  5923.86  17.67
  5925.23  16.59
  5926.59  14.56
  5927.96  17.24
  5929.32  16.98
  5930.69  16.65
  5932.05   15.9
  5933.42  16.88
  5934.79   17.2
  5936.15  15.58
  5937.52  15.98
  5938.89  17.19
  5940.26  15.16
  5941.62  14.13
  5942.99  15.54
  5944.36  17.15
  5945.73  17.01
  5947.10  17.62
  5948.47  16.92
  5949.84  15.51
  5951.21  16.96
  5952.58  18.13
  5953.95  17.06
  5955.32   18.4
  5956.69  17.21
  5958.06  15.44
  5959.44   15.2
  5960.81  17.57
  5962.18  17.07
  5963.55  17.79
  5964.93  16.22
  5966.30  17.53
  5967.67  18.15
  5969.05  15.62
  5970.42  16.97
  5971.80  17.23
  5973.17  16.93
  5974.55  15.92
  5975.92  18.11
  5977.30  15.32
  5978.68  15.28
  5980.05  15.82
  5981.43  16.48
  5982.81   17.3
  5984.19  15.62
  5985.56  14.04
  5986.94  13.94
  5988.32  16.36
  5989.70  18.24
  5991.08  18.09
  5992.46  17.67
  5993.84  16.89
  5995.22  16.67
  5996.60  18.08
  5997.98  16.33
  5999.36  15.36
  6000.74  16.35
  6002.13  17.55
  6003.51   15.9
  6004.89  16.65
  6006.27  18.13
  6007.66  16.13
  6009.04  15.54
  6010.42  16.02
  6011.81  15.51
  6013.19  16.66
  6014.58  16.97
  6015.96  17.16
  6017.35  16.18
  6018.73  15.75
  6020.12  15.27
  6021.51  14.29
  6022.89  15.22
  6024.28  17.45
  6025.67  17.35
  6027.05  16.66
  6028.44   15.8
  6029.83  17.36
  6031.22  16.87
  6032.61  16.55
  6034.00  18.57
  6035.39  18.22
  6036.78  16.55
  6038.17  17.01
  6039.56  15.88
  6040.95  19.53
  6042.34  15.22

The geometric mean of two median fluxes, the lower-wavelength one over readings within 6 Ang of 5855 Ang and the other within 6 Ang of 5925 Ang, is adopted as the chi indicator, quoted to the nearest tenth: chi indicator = 16.3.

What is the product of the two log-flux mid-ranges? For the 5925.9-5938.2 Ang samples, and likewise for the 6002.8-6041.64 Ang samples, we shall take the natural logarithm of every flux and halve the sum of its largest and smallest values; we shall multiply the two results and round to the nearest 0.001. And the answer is 7.779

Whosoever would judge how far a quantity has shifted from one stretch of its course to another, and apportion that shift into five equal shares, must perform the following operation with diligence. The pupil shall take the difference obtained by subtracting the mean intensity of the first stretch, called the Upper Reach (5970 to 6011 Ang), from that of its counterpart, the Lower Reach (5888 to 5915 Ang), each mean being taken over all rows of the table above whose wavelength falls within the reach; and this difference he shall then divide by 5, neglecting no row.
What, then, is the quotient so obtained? -0.2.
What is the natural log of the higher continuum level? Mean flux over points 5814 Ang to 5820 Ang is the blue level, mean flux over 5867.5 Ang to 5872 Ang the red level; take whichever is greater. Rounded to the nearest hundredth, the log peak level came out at 2.87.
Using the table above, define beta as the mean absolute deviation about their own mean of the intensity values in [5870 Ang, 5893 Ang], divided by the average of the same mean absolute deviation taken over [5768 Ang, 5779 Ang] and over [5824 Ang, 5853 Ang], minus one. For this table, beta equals 0.3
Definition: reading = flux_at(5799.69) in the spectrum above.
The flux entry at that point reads 15.53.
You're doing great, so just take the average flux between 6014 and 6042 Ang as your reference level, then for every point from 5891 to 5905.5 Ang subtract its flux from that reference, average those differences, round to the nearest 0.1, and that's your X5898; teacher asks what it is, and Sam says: 2.0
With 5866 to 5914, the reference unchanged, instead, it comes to 1.0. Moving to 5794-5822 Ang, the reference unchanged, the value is -0.5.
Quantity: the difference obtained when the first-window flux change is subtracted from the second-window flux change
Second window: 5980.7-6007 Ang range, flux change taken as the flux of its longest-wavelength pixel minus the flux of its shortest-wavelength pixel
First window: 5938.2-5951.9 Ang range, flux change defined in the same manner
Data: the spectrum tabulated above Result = 1.9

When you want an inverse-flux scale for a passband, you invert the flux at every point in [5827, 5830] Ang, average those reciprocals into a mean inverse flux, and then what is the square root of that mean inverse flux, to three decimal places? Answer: 0.236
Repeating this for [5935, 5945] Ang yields 0.252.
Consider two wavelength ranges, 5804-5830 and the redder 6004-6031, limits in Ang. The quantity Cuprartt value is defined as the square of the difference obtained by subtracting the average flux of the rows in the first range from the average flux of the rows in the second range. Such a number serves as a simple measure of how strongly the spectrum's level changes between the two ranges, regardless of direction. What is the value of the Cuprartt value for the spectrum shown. 1.0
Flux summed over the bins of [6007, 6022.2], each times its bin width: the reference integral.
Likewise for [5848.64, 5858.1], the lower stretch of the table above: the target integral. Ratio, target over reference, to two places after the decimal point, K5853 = 0.62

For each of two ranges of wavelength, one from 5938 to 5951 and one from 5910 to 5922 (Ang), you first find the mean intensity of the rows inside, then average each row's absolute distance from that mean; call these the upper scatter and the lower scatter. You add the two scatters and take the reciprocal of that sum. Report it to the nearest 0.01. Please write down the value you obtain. 0.50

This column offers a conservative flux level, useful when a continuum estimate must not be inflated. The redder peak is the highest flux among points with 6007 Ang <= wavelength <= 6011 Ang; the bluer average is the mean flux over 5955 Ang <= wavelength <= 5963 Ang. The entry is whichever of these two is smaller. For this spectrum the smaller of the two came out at 16.1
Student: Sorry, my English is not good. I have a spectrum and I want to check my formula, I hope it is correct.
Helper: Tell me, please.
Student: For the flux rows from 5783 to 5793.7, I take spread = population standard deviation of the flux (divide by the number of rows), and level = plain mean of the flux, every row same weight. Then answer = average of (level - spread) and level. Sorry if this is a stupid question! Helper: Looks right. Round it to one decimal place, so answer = 15.8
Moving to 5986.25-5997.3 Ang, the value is 16.3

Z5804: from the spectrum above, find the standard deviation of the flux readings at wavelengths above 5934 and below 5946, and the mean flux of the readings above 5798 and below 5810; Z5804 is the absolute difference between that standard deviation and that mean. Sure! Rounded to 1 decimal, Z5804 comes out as 15.6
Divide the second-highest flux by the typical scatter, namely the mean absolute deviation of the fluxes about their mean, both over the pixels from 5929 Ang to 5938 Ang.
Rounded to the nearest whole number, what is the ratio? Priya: 31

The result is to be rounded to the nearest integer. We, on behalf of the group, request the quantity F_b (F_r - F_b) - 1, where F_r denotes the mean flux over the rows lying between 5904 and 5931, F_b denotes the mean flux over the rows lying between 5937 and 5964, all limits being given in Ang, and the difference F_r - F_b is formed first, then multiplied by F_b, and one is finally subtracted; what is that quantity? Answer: 1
